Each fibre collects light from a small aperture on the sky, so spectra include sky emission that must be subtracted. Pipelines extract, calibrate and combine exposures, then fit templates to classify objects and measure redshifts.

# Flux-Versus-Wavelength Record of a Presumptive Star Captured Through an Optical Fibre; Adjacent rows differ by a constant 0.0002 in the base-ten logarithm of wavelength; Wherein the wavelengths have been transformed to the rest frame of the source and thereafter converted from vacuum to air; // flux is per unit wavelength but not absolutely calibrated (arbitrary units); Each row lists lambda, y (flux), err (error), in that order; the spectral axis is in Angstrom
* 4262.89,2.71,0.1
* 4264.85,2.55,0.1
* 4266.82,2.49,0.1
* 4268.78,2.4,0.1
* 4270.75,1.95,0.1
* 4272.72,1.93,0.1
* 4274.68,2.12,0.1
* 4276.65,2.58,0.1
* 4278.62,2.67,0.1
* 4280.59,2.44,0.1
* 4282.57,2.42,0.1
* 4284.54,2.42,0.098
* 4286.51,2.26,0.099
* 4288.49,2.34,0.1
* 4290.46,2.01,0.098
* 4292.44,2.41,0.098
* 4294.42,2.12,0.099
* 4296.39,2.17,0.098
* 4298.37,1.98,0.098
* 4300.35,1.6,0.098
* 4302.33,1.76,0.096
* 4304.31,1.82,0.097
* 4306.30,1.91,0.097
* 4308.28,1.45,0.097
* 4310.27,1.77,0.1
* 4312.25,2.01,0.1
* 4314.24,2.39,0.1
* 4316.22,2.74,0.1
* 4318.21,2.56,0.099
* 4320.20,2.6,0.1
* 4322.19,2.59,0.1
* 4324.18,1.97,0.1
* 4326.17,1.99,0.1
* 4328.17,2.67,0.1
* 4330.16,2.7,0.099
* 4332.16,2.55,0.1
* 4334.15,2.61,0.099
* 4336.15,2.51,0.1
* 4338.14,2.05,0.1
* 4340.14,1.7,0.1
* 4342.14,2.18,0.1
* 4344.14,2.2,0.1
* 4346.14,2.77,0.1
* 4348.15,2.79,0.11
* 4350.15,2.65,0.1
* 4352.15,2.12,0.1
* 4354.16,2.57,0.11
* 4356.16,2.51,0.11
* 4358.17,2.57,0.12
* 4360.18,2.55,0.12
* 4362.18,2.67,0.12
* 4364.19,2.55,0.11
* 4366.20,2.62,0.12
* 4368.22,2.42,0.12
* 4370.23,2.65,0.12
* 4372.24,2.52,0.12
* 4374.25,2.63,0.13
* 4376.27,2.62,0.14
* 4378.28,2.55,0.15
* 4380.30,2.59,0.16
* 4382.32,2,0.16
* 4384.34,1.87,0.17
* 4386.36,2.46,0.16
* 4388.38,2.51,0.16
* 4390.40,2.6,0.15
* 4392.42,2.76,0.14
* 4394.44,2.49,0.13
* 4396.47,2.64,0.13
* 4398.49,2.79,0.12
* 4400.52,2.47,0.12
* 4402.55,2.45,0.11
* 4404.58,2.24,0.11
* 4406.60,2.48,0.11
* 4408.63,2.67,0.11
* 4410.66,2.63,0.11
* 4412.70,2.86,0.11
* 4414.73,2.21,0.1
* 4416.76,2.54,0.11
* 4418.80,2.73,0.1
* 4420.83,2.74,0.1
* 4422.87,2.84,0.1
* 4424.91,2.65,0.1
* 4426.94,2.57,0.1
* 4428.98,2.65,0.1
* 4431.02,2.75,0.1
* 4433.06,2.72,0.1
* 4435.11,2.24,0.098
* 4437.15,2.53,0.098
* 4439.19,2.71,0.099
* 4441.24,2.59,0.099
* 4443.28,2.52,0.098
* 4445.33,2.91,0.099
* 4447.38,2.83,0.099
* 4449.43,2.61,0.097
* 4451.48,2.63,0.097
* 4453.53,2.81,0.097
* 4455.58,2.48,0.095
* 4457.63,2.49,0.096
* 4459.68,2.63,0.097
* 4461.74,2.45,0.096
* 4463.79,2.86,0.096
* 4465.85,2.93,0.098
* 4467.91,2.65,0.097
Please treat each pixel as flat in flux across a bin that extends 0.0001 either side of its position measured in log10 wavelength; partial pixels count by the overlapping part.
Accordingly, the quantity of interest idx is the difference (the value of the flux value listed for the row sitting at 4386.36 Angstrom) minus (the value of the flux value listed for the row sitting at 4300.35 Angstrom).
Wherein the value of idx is 0.9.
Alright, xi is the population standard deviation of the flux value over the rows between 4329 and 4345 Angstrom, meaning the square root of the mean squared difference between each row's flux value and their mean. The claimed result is 0.32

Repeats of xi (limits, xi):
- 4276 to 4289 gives 0.13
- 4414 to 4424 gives 0.22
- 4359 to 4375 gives 0.08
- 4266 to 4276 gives 0.23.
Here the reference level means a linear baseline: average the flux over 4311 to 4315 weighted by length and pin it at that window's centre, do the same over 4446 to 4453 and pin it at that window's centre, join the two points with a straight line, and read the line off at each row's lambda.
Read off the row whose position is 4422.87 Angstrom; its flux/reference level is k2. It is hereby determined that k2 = 1.09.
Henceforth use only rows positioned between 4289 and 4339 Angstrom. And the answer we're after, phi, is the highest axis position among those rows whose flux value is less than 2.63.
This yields 4338.14 Angstrom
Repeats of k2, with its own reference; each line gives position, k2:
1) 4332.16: 1.14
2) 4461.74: 0.89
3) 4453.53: 1.03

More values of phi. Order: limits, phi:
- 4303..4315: 4314.24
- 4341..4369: 4368.22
